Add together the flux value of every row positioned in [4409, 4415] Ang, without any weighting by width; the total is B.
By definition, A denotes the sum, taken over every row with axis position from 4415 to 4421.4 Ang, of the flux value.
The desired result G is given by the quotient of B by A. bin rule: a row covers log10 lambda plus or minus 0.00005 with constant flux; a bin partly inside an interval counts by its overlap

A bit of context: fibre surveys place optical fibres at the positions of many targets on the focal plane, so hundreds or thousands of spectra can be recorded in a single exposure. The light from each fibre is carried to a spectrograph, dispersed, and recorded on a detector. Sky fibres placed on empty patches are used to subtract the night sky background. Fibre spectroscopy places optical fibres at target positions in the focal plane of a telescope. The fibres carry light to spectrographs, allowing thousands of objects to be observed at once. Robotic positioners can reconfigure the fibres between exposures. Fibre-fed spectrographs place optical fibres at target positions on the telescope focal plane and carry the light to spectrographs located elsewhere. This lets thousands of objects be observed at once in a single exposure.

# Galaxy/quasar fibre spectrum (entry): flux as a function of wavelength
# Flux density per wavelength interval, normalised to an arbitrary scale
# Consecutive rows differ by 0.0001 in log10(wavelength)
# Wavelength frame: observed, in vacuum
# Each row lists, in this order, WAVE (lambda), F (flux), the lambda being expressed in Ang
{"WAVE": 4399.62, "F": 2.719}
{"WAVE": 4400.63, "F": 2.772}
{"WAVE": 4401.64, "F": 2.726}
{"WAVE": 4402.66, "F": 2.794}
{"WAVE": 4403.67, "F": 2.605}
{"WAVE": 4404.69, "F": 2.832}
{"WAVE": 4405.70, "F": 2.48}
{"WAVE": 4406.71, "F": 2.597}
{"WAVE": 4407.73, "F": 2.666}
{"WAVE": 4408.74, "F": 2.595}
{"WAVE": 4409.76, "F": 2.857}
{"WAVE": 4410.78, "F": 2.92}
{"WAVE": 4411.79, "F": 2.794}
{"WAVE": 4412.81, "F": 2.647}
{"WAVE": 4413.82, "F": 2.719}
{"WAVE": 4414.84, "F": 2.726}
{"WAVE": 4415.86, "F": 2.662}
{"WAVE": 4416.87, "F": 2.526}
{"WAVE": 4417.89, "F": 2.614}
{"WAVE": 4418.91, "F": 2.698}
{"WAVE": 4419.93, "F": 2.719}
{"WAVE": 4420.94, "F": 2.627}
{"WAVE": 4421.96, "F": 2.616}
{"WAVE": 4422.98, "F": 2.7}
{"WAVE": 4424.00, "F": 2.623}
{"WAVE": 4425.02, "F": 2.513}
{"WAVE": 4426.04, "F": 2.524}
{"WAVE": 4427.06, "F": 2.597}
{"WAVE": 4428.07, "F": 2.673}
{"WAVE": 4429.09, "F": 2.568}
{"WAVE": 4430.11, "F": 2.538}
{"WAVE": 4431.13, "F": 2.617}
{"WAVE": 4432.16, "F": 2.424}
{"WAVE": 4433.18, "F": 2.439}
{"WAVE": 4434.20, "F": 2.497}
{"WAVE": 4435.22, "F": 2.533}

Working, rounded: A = 15.8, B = 16.7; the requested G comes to 1.05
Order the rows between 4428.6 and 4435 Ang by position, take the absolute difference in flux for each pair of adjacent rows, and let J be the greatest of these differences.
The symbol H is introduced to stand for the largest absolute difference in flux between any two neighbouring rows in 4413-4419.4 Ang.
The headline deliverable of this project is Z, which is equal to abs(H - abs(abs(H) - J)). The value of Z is 0.08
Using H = 0.14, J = 0.19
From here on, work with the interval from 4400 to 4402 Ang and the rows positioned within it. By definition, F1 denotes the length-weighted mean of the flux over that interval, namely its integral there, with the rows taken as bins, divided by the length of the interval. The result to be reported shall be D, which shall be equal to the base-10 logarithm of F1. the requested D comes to 0.441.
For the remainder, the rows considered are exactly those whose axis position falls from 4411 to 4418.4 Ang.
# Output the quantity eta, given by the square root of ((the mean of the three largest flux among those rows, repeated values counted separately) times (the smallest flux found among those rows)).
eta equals 2.63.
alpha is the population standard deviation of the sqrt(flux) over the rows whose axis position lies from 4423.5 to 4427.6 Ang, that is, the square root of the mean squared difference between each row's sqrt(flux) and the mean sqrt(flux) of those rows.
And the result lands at 0.015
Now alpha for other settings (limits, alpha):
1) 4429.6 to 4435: 0.022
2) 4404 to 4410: 0.041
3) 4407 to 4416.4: 0.030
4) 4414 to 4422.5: 0.019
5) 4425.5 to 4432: 0.016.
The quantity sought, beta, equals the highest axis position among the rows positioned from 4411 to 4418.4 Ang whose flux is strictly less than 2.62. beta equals 4417.89 Ang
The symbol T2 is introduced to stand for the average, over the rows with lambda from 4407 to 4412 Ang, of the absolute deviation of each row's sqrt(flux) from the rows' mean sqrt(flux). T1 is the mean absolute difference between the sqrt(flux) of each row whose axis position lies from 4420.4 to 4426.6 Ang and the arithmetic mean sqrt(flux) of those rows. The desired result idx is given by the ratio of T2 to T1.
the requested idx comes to 1.9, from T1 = 0.017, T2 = 0.033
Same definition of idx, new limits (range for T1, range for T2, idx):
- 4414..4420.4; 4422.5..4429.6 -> 1.0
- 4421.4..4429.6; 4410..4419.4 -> 1.5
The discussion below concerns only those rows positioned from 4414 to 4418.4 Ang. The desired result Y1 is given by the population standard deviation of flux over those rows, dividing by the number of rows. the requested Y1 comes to 0.073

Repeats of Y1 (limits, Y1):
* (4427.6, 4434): 0.089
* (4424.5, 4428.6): 0.064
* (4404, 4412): 0.145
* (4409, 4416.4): 0.094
